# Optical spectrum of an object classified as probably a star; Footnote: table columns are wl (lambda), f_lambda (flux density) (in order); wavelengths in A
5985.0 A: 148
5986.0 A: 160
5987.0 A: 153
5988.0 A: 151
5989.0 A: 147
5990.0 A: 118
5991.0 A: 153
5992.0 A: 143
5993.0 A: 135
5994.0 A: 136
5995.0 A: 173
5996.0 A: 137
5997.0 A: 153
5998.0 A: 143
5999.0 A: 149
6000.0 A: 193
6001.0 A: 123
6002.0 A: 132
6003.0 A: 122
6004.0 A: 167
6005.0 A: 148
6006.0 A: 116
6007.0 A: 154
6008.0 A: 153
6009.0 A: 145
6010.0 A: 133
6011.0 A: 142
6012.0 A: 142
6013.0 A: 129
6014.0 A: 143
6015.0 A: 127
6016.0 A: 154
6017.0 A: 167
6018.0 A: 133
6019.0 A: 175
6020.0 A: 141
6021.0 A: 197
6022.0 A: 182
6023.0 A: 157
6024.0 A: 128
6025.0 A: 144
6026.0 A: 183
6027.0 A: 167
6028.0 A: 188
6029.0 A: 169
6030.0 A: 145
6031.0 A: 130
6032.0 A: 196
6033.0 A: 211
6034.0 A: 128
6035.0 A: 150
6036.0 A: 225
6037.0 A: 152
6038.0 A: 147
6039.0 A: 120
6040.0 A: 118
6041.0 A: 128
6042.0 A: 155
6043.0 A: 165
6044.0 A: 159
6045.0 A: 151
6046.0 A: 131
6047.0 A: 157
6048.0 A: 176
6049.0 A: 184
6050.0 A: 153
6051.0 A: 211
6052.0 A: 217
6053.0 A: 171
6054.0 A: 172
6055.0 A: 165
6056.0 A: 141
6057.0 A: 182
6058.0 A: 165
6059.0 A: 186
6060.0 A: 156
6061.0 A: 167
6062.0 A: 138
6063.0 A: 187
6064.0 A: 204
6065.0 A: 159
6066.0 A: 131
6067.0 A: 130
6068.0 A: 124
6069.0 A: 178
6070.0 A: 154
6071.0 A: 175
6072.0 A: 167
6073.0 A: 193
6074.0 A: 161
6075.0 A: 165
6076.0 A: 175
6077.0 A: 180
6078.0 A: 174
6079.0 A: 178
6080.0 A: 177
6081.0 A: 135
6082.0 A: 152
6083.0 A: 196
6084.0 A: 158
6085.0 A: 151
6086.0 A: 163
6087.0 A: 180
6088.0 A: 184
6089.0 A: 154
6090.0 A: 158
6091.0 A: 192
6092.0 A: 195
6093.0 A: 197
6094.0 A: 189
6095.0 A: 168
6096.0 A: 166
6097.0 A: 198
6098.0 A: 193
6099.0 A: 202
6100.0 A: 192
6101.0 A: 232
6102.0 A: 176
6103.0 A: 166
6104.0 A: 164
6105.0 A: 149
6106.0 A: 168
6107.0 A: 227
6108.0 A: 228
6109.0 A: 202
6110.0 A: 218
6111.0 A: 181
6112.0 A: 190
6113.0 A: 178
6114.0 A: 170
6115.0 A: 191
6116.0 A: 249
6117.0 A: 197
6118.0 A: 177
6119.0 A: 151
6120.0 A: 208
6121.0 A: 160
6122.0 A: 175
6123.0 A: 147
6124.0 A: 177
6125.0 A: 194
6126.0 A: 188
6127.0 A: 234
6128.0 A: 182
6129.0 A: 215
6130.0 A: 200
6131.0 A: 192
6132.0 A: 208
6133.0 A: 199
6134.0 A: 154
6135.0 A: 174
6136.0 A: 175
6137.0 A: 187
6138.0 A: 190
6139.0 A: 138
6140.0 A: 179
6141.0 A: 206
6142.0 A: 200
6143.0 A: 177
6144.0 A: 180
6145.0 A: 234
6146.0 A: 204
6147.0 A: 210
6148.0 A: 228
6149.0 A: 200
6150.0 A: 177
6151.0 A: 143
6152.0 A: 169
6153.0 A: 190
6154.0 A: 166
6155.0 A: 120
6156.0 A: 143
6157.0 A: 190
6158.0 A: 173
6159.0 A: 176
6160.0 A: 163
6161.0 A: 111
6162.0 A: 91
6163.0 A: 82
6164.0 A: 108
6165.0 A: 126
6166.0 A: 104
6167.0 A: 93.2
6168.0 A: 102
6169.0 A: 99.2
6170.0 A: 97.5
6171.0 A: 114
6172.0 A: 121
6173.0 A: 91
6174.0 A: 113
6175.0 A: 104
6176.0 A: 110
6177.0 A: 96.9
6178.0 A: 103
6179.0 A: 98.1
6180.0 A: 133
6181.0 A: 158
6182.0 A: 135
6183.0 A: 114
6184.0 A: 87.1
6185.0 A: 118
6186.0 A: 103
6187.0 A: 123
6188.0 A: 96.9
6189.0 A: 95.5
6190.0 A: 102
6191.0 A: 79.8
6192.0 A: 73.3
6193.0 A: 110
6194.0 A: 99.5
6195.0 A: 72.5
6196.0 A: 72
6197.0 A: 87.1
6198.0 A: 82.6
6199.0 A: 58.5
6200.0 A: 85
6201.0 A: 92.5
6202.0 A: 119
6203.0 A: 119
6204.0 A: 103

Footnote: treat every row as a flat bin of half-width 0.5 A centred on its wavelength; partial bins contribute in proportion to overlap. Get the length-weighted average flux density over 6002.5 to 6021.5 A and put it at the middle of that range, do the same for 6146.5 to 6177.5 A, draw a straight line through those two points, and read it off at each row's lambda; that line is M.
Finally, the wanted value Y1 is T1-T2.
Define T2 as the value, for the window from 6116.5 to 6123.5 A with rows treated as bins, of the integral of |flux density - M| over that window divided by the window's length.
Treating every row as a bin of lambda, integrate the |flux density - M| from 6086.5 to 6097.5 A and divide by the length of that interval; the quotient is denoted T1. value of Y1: 4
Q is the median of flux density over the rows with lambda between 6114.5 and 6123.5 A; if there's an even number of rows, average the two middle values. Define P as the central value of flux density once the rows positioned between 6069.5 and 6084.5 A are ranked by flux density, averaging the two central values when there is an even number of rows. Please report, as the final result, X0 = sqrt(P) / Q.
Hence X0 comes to 0.075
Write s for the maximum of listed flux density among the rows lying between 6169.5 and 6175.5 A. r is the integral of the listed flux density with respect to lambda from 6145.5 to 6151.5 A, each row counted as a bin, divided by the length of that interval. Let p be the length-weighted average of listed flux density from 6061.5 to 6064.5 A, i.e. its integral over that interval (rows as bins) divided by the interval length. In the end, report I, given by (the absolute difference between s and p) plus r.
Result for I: 249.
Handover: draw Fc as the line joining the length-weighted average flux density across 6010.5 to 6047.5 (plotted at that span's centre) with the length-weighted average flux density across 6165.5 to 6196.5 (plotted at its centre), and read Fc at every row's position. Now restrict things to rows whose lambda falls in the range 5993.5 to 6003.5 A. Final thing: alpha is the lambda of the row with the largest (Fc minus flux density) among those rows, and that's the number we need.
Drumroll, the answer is 6003.0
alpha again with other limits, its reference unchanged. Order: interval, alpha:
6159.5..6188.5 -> 6163.0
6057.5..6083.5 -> 6068.0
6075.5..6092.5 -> 6081.0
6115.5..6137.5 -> 6123.0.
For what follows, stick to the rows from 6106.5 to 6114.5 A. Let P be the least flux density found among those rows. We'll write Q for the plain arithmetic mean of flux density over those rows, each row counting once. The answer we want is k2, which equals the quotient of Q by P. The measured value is 1.17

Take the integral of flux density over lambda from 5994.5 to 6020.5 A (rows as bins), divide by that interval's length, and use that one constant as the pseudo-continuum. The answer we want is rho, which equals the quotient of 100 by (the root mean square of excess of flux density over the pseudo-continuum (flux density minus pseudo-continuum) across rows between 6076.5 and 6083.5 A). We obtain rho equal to 3.3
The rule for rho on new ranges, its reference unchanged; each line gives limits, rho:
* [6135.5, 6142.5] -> 2.4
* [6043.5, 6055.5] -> 2.9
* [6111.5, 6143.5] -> 2.1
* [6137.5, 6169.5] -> 2.2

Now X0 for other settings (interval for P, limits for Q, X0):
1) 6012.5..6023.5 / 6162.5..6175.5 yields 0.119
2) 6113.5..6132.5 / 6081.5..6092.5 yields 0.085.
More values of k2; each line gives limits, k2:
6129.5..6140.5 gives 1.31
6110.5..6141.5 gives 1.35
